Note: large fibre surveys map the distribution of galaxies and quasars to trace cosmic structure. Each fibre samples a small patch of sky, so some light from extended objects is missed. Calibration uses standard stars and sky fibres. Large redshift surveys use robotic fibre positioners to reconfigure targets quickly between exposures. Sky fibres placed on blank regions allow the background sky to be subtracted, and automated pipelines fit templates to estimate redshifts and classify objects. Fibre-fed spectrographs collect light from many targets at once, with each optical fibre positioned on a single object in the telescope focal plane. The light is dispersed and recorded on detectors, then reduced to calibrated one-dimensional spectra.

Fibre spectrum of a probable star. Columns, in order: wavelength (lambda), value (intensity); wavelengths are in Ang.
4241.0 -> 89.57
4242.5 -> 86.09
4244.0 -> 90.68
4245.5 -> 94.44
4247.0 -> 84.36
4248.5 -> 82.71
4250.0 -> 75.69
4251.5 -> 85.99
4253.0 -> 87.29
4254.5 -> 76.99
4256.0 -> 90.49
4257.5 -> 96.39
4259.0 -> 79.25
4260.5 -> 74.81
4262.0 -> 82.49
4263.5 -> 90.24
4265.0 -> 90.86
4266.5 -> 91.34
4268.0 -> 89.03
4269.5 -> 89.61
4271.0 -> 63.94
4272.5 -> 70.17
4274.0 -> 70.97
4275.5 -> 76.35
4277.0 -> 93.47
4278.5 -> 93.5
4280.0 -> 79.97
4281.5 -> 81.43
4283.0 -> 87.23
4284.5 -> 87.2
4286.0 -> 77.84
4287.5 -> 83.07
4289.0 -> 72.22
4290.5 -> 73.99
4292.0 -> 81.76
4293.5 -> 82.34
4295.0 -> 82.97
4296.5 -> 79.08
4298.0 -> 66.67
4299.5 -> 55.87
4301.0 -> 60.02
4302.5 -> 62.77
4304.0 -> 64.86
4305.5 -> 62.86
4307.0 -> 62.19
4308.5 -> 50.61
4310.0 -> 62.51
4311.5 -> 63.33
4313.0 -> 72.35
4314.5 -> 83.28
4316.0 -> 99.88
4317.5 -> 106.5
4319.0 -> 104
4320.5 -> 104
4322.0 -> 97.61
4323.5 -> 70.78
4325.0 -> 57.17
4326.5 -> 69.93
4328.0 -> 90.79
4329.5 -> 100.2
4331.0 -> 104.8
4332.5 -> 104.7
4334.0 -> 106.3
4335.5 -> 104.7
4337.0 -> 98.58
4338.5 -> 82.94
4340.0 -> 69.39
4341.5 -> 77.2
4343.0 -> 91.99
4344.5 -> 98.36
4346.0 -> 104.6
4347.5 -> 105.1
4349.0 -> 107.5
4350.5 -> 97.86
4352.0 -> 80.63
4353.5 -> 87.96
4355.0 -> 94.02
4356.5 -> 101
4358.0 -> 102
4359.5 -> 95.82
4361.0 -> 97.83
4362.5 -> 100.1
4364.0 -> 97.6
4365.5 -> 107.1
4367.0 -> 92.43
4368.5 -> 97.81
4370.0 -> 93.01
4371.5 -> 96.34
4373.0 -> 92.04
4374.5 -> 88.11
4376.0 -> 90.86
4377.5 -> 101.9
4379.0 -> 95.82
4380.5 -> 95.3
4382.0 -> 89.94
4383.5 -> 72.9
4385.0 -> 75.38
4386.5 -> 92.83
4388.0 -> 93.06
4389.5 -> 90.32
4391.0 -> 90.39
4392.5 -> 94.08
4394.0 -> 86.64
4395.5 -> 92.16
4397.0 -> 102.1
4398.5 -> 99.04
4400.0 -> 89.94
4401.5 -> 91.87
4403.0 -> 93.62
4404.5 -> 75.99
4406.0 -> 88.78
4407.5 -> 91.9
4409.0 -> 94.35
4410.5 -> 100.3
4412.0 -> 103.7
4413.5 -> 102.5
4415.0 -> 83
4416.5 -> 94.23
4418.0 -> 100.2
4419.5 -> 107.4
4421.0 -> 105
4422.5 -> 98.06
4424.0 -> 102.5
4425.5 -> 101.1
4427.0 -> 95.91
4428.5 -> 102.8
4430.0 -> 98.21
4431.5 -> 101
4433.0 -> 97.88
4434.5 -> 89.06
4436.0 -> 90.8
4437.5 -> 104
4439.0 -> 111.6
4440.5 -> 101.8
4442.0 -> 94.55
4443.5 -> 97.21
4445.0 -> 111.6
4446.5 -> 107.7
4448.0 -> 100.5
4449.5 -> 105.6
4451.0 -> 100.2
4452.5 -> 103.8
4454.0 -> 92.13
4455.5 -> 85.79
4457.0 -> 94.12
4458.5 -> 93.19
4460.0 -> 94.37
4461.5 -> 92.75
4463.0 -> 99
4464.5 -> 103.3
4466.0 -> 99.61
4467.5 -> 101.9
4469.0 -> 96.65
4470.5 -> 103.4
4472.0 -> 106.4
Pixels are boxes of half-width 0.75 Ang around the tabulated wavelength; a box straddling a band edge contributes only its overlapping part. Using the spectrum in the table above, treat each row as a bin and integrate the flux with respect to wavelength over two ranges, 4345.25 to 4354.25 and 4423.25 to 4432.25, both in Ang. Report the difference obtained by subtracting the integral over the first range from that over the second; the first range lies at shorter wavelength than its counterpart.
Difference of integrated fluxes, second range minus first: 27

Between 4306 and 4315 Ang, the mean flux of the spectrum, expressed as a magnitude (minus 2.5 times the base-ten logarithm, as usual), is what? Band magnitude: -4.5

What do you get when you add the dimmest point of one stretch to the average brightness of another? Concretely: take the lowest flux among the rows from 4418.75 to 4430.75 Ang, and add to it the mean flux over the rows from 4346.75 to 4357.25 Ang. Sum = 192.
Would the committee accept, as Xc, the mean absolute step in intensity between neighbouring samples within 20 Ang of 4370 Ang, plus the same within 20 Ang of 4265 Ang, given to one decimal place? 13.1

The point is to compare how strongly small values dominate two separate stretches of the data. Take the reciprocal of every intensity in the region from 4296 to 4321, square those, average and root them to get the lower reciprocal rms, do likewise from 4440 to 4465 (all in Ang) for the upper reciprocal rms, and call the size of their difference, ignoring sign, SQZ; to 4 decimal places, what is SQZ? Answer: 0.0043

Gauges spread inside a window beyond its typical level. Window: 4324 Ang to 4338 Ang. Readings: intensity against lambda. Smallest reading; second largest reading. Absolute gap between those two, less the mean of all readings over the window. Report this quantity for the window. -45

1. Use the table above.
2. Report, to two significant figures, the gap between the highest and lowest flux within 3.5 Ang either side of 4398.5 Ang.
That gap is 12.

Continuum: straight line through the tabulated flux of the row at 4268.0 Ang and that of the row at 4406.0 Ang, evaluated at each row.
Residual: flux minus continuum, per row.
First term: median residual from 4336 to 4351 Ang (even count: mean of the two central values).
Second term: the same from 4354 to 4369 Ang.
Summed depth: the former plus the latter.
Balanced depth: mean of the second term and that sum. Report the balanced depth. 13.6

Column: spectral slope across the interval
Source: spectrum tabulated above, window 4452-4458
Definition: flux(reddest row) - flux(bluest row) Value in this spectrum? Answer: -10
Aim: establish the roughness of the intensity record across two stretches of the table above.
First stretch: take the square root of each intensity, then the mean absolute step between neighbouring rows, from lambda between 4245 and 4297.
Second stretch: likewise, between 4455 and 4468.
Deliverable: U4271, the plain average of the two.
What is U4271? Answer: 0.268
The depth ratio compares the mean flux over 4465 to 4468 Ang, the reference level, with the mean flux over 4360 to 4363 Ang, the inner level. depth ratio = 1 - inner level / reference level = 0.02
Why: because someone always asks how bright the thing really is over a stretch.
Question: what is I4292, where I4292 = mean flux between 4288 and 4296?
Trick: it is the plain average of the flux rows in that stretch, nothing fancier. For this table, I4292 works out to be 79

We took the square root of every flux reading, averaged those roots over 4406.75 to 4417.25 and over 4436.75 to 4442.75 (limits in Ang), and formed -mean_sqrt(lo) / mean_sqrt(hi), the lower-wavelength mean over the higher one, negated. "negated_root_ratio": -0.96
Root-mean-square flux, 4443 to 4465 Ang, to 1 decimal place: 99.0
